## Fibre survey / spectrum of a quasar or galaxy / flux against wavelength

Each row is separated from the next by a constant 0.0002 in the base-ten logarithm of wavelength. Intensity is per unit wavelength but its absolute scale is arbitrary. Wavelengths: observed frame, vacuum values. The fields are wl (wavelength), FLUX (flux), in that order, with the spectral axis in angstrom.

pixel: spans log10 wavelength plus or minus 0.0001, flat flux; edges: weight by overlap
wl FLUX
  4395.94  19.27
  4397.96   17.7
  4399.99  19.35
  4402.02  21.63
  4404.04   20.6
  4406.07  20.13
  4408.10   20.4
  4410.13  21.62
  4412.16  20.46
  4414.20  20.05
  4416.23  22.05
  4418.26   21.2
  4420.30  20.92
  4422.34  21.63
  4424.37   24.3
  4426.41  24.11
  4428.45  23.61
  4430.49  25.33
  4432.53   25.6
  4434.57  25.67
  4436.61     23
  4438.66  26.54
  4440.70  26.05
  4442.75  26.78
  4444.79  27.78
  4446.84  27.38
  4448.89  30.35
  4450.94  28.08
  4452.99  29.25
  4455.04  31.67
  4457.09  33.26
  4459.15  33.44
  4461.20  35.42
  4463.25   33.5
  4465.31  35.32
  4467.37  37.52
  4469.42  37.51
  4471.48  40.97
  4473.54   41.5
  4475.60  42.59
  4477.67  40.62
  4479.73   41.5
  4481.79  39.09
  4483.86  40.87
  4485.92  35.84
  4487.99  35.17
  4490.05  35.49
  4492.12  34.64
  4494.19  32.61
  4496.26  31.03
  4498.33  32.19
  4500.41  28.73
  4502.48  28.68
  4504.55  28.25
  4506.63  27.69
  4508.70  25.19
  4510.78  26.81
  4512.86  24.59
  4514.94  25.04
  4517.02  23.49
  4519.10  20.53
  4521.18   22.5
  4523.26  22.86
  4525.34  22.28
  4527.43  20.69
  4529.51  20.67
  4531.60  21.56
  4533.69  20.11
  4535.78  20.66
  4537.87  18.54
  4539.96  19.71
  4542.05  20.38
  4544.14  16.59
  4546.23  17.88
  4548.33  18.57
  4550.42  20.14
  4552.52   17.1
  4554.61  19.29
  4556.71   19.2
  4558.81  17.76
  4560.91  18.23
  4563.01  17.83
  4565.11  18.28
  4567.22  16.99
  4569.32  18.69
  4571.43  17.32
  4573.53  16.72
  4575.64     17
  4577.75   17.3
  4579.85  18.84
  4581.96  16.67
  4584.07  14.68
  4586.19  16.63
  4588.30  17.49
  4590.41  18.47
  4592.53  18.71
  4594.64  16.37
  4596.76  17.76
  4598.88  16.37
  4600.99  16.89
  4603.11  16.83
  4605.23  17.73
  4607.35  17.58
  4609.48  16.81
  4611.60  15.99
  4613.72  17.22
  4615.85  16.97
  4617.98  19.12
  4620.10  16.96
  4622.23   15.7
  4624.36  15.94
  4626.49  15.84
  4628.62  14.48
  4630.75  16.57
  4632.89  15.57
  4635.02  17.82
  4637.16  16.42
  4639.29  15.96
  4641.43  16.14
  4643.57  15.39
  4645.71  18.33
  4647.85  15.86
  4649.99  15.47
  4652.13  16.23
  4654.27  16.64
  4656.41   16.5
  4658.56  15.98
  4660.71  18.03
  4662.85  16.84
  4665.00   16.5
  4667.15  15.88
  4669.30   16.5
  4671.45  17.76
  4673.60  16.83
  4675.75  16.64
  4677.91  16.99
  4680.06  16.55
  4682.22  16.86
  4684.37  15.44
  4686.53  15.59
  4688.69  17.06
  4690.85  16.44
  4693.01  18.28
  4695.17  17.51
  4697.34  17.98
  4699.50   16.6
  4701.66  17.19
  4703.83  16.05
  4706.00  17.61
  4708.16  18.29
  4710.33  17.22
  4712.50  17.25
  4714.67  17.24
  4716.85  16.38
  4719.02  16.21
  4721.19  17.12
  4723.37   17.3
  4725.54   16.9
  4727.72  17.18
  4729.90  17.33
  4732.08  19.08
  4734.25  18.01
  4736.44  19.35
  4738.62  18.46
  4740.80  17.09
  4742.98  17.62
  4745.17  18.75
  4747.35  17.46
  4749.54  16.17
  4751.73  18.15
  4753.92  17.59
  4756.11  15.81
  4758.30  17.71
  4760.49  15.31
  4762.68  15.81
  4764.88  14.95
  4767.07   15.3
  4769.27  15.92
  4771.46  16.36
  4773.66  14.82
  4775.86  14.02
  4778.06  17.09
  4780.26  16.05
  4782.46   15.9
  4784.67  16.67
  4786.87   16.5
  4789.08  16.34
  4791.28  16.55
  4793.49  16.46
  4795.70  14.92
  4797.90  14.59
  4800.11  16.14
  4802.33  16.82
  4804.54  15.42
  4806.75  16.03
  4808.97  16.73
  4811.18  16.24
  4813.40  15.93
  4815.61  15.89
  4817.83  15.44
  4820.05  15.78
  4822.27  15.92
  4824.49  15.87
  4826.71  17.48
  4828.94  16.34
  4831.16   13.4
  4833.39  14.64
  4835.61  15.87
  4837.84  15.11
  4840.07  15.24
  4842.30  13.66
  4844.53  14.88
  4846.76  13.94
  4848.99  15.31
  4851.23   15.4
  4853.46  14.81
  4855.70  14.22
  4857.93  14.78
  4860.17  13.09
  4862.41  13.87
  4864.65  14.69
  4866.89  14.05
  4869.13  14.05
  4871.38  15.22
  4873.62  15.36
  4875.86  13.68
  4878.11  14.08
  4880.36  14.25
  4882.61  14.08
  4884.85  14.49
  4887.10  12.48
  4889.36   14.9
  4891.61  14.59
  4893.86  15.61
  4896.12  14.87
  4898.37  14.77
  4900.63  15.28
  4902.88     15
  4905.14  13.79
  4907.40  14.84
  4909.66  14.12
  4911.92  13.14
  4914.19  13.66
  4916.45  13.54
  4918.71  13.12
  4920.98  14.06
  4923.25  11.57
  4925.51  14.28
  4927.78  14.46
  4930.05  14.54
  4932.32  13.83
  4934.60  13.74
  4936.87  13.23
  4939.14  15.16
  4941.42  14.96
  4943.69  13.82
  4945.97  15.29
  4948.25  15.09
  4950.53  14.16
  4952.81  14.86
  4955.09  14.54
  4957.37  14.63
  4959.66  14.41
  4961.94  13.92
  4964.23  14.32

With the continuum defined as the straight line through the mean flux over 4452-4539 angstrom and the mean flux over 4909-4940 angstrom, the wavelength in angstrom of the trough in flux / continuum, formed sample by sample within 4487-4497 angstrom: 4496.26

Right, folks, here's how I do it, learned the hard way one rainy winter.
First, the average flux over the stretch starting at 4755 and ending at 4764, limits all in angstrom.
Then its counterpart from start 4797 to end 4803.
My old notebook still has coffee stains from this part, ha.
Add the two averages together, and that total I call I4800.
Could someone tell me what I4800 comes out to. 32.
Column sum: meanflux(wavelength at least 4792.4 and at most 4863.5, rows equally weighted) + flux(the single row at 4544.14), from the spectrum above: 31.9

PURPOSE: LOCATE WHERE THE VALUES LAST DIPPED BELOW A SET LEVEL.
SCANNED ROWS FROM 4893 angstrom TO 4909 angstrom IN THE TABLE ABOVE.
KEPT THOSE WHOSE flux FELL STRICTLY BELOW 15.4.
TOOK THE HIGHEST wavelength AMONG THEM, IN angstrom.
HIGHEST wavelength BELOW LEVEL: 4907.40 angstrom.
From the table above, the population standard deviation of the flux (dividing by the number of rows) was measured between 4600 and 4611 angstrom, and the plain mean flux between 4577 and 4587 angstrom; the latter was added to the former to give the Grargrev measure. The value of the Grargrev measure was 17.2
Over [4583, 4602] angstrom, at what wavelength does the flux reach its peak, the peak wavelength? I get 4592.53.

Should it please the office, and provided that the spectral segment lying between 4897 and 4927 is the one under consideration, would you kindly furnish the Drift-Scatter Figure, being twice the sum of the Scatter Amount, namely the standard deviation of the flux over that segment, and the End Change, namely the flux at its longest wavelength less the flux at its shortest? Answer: 1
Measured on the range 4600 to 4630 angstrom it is -3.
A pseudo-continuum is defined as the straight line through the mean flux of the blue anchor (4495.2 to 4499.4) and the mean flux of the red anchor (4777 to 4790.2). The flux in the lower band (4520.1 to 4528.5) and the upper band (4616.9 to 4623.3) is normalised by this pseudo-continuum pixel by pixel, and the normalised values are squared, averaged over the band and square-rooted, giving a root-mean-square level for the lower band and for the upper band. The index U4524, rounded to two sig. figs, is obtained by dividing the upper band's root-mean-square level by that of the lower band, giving 0.94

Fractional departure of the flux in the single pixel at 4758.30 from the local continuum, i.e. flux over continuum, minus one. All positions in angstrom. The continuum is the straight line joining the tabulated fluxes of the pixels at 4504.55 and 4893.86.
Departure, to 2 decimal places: -0.12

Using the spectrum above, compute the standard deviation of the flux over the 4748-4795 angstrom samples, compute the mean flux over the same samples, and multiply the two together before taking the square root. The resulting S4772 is 4.0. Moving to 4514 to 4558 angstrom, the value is 6.5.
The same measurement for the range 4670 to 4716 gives 3.6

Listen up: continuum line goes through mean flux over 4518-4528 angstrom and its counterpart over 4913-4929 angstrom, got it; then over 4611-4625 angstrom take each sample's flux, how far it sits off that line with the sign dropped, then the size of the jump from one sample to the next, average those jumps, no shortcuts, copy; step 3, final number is 1.2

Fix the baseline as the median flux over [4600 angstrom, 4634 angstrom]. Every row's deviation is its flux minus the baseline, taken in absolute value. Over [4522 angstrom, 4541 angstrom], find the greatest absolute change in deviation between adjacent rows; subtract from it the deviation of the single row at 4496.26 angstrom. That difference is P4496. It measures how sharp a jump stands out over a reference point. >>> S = -12.1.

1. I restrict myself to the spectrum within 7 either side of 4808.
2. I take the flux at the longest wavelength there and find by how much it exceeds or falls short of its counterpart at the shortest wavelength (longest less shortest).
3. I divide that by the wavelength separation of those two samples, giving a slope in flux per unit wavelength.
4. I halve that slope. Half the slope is -0.040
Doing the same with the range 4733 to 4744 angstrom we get -0.022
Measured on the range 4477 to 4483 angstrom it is -0.186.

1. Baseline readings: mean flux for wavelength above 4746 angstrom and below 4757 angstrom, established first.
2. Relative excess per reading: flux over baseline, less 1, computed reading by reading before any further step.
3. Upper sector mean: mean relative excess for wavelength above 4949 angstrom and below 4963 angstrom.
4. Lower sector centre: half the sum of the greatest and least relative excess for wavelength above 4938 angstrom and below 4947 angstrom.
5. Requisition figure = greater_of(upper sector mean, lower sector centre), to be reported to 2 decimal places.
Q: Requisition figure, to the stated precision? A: -0.15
